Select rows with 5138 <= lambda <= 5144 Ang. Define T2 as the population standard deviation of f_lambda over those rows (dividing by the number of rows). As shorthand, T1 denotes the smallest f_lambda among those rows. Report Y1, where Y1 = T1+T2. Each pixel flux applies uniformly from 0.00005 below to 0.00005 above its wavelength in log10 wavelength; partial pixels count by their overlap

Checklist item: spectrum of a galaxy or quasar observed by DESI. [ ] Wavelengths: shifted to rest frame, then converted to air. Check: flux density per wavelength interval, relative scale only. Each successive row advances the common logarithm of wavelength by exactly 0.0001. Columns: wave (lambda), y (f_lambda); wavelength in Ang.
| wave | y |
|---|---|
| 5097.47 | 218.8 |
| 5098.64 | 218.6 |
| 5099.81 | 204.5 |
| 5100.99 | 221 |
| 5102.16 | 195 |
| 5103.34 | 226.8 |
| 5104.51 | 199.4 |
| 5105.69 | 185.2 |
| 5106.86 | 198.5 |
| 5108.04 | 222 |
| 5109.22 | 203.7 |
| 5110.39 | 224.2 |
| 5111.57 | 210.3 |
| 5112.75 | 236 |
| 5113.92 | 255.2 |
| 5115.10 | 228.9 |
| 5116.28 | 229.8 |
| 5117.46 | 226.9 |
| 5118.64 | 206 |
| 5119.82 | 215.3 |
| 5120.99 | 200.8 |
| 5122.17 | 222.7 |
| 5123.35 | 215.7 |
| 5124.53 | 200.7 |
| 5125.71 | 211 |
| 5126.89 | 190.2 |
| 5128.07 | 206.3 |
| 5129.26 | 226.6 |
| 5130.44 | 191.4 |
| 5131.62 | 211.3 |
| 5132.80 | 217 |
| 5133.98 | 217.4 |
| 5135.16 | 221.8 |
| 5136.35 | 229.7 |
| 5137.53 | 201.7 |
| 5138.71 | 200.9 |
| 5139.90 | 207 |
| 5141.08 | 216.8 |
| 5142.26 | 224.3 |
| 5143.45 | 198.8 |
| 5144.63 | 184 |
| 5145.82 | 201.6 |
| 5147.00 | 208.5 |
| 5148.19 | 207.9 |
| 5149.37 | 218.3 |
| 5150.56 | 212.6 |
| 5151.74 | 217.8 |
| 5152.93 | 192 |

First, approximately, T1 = 198.8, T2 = 9.7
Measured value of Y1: 208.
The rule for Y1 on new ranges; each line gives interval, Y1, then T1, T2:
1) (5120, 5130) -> 202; 190.2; 11.4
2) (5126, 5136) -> 203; 190.2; 12.6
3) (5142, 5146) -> 198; 184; 14.4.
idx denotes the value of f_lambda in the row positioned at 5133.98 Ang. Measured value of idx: 217.4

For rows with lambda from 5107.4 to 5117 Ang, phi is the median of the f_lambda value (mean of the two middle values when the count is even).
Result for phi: 227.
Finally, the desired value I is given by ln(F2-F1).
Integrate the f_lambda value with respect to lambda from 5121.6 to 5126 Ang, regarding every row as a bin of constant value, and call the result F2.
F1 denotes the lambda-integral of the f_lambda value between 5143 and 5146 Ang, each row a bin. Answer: 5.9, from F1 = 581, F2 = 935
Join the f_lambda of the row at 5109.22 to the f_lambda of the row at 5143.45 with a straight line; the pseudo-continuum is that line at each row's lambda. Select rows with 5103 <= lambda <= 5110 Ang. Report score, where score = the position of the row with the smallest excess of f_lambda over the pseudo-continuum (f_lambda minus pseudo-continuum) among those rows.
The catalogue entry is 5105.69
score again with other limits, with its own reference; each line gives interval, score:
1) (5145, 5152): 5145.82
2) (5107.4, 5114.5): 5109.22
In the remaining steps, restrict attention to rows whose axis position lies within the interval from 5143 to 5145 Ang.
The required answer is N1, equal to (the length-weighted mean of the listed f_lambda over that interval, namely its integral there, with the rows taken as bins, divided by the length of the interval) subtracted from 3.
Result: -189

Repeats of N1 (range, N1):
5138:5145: -203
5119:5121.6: -206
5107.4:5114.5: -222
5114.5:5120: -219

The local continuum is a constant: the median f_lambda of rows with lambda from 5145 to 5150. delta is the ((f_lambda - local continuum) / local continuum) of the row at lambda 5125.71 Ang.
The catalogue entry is 0.013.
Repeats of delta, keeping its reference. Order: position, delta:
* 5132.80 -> 0.042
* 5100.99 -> 0.061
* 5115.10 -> 0.099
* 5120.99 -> -0.036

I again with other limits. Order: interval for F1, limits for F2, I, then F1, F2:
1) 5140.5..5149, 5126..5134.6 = 3.7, 1754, 1795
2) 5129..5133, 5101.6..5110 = 6.8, 840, 1721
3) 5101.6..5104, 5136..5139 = 4.8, 506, 632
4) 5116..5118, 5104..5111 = 6.9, 456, 1438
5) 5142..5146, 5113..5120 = 6.7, 800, 1597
